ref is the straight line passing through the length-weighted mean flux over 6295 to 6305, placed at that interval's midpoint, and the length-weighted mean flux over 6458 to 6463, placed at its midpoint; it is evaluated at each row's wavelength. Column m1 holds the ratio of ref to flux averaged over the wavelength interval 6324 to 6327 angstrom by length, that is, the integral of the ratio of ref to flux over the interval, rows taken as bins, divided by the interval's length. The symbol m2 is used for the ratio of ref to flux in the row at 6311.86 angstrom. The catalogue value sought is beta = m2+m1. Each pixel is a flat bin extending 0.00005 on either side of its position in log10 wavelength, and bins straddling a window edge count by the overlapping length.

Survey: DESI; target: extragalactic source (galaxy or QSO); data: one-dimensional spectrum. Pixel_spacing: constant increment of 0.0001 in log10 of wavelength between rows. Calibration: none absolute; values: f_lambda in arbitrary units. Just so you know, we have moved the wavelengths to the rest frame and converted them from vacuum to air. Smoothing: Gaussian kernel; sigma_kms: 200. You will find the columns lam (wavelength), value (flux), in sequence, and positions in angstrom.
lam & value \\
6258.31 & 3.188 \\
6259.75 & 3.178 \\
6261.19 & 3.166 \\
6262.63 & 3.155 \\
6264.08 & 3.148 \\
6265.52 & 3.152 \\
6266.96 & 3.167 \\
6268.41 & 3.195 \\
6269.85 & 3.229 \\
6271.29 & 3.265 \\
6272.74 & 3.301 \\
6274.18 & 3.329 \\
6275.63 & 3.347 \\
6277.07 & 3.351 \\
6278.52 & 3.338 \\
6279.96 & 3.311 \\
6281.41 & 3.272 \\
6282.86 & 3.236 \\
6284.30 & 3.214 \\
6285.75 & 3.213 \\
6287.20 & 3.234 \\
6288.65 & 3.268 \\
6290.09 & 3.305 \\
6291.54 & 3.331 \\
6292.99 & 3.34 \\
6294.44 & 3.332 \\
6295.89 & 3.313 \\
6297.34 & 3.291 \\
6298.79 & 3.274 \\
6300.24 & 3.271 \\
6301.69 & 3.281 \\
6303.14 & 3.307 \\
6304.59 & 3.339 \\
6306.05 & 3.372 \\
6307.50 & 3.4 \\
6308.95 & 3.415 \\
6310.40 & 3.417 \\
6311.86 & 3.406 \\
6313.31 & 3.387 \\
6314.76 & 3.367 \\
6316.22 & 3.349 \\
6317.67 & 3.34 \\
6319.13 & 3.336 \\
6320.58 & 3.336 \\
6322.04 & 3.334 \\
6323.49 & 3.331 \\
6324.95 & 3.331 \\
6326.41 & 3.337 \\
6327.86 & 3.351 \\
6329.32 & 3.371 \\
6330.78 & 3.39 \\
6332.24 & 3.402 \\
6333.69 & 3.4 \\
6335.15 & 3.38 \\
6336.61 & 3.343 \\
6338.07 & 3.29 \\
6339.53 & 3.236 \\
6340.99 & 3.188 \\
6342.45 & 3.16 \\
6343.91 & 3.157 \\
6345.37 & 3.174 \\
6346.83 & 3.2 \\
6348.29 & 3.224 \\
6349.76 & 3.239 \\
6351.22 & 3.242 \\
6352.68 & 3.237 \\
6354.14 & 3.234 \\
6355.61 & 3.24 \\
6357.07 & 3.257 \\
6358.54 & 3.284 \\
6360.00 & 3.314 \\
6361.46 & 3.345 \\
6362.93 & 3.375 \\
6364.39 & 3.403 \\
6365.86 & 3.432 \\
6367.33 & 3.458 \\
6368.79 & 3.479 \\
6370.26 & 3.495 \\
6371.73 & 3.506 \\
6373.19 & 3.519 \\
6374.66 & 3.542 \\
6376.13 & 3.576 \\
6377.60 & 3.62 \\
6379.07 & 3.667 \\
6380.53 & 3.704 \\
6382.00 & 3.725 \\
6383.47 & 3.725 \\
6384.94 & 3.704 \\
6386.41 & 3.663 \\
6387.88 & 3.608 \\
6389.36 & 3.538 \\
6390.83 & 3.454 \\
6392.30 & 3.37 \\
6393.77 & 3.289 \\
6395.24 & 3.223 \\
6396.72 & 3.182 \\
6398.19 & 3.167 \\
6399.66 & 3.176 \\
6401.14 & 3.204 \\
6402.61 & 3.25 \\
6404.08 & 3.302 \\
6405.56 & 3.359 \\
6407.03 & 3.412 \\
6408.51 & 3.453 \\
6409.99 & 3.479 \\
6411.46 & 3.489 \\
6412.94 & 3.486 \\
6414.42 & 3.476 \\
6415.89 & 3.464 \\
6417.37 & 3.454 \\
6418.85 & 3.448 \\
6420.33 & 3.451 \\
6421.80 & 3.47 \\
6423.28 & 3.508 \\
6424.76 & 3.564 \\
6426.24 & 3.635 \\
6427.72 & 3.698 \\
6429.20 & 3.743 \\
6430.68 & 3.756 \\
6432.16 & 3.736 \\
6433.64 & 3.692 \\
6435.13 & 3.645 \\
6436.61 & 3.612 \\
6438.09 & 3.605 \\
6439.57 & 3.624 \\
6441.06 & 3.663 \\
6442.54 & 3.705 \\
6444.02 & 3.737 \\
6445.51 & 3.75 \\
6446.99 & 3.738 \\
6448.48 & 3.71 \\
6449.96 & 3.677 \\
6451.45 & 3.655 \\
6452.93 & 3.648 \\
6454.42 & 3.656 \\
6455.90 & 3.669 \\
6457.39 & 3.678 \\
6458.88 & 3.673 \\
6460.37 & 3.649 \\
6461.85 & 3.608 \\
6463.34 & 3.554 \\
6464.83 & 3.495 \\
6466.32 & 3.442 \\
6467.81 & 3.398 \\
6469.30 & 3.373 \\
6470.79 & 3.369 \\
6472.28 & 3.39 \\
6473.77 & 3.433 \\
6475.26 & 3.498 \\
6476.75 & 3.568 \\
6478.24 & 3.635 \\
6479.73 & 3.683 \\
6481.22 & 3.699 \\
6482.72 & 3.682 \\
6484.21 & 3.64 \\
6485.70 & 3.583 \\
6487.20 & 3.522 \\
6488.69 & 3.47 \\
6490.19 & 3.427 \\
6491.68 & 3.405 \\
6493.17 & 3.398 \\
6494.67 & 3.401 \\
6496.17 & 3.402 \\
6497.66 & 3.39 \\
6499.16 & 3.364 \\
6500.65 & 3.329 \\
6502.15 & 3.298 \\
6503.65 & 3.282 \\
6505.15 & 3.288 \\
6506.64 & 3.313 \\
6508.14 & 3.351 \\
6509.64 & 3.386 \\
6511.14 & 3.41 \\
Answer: 1.98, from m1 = 1.00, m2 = 0.98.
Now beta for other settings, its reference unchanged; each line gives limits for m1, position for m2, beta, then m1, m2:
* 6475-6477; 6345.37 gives 2.11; 1.04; 1.07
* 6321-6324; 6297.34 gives 2.00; 1.00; 1.00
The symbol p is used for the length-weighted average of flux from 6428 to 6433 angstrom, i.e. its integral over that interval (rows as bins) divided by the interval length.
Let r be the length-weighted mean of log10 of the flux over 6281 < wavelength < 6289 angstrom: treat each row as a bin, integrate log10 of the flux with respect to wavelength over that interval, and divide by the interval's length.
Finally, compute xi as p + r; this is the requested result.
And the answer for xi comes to 4.25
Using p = 3.74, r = 0.510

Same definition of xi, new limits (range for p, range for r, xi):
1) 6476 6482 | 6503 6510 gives 4.17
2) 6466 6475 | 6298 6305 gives 3.92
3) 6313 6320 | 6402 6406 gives 3.87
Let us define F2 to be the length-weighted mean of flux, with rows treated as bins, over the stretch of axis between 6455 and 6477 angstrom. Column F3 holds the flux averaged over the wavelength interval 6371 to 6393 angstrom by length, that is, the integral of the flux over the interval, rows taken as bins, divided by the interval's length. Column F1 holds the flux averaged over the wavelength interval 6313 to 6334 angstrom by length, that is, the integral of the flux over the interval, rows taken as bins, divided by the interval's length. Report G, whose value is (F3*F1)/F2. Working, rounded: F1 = 3.36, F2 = 3.52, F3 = 3.60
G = 3.43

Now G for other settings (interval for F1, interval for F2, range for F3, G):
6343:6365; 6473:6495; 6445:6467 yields 3.35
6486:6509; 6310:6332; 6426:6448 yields 3.71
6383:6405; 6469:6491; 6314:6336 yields 3.22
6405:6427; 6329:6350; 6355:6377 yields 3.63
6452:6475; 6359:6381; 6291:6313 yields 3.38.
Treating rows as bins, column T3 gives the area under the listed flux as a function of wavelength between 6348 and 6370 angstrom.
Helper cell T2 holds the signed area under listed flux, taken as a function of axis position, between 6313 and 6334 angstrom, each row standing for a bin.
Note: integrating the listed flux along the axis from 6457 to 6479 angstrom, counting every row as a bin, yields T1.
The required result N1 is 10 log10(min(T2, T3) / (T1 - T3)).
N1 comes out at 12.2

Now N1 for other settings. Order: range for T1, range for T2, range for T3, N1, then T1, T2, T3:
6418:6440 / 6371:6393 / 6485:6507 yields 11.9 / 79.5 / 79.1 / 74.6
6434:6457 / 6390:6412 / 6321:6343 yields 8.1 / 84.5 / 73.1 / 73.1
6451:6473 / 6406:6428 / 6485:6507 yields 13.4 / 78.1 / 76.9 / 74.6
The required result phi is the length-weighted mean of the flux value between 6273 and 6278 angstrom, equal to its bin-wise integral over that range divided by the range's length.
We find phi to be 3.34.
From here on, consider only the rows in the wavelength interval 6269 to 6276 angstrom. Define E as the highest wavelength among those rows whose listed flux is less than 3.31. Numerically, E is 6272.74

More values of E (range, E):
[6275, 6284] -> 6282.86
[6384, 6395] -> 6393.77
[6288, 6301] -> 6300.24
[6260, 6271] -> 6269.85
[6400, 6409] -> 6404.08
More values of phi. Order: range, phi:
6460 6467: 3.55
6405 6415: 3.45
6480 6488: 3.63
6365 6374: 3.48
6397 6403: 3.20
